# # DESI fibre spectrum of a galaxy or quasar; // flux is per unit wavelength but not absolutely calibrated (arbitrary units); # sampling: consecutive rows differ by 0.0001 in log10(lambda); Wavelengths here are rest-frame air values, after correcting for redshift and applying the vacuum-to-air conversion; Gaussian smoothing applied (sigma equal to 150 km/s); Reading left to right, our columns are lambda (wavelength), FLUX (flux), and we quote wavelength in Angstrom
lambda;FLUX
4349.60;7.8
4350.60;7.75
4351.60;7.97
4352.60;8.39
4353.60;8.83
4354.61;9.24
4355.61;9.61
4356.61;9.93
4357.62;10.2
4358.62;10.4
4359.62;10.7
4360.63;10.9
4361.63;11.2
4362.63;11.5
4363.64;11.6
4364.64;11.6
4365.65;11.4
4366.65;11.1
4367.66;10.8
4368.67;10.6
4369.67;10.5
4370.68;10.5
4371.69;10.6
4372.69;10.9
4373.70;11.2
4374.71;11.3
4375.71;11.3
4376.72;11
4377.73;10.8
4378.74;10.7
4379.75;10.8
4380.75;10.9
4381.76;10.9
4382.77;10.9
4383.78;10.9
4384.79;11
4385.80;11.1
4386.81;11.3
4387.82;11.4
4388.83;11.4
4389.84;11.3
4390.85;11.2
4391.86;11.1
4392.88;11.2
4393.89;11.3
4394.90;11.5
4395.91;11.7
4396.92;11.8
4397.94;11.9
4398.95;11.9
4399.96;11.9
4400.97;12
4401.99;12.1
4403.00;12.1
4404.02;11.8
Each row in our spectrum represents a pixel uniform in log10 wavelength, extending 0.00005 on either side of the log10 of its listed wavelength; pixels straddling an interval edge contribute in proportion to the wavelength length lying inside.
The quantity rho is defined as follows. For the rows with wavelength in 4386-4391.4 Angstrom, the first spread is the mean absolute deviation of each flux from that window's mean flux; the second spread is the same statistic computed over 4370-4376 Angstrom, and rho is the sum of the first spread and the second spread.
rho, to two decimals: 0.36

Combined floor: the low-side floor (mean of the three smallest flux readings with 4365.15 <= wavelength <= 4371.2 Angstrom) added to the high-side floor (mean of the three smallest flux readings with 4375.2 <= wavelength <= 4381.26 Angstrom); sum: 21.3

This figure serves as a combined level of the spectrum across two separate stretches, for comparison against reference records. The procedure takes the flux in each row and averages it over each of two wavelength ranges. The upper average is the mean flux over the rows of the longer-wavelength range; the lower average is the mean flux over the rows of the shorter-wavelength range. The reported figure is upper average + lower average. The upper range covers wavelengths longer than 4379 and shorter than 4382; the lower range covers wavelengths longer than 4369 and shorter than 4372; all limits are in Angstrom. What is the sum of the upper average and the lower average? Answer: 21.40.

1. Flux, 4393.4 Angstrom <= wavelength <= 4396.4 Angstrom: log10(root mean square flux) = 1.06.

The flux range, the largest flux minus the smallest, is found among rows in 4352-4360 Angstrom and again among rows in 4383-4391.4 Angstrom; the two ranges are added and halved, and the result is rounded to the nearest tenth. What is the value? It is 1.4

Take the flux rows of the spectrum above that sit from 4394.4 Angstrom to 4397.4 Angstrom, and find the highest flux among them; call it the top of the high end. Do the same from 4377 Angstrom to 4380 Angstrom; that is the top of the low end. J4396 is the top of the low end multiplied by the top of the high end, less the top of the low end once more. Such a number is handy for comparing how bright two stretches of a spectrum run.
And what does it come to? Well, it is 117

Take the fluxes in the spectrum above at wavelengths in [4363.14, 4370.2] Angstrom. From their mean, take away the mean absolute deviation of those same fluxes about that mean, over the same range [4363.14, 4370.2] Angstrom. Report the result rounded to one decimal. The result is 10.7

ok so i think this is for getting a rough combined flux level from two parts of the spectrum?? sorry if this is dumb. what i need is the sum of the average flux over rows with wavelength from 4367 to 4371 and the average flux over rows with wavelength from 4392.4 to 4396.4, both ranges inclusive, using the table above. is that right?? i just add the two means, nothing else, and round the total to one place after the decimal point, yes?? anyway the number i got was 22.0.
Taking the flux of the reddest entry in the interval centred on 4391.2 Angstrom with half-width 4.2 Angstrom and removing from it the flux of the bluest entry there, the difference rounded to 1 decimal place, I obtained 0.1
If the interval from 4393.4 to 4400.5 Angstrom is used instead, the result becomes 0.6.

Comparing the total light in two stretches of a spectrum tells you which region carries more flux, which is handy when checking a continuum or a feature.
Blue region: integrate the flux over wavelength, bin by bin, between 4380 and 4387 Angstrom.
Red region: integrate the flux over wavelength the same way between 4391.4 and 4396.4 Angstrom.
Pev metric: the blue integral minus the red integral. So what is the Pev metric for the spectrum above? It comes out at 20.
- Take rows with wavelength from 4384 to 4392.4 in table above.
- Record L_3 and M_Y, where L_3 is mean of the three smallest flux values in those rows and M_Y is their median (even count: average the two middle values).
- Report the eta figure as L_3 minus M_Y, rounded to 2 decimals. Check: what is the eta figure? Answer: -0.18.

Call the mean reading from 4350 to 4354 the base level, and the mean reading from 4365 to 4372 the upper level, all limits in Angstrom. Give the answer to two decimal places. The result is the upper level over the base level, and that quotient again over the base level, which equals 0.16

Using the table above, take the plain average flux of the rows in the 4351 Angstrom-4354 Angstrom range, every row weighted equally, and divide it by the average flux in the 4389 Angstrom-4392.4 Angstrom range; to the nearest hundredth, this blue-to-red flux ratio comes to 0.75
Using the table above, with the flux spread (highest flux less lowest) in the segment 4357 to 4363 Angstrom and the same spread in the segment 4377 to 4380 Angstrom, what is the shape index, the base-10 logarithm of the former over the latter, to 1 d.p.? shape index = 1.1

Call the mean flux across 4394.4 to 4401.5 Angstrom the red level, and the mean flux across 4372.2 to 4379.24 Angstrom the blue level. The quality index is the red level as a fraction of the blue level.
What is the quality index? 1.07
